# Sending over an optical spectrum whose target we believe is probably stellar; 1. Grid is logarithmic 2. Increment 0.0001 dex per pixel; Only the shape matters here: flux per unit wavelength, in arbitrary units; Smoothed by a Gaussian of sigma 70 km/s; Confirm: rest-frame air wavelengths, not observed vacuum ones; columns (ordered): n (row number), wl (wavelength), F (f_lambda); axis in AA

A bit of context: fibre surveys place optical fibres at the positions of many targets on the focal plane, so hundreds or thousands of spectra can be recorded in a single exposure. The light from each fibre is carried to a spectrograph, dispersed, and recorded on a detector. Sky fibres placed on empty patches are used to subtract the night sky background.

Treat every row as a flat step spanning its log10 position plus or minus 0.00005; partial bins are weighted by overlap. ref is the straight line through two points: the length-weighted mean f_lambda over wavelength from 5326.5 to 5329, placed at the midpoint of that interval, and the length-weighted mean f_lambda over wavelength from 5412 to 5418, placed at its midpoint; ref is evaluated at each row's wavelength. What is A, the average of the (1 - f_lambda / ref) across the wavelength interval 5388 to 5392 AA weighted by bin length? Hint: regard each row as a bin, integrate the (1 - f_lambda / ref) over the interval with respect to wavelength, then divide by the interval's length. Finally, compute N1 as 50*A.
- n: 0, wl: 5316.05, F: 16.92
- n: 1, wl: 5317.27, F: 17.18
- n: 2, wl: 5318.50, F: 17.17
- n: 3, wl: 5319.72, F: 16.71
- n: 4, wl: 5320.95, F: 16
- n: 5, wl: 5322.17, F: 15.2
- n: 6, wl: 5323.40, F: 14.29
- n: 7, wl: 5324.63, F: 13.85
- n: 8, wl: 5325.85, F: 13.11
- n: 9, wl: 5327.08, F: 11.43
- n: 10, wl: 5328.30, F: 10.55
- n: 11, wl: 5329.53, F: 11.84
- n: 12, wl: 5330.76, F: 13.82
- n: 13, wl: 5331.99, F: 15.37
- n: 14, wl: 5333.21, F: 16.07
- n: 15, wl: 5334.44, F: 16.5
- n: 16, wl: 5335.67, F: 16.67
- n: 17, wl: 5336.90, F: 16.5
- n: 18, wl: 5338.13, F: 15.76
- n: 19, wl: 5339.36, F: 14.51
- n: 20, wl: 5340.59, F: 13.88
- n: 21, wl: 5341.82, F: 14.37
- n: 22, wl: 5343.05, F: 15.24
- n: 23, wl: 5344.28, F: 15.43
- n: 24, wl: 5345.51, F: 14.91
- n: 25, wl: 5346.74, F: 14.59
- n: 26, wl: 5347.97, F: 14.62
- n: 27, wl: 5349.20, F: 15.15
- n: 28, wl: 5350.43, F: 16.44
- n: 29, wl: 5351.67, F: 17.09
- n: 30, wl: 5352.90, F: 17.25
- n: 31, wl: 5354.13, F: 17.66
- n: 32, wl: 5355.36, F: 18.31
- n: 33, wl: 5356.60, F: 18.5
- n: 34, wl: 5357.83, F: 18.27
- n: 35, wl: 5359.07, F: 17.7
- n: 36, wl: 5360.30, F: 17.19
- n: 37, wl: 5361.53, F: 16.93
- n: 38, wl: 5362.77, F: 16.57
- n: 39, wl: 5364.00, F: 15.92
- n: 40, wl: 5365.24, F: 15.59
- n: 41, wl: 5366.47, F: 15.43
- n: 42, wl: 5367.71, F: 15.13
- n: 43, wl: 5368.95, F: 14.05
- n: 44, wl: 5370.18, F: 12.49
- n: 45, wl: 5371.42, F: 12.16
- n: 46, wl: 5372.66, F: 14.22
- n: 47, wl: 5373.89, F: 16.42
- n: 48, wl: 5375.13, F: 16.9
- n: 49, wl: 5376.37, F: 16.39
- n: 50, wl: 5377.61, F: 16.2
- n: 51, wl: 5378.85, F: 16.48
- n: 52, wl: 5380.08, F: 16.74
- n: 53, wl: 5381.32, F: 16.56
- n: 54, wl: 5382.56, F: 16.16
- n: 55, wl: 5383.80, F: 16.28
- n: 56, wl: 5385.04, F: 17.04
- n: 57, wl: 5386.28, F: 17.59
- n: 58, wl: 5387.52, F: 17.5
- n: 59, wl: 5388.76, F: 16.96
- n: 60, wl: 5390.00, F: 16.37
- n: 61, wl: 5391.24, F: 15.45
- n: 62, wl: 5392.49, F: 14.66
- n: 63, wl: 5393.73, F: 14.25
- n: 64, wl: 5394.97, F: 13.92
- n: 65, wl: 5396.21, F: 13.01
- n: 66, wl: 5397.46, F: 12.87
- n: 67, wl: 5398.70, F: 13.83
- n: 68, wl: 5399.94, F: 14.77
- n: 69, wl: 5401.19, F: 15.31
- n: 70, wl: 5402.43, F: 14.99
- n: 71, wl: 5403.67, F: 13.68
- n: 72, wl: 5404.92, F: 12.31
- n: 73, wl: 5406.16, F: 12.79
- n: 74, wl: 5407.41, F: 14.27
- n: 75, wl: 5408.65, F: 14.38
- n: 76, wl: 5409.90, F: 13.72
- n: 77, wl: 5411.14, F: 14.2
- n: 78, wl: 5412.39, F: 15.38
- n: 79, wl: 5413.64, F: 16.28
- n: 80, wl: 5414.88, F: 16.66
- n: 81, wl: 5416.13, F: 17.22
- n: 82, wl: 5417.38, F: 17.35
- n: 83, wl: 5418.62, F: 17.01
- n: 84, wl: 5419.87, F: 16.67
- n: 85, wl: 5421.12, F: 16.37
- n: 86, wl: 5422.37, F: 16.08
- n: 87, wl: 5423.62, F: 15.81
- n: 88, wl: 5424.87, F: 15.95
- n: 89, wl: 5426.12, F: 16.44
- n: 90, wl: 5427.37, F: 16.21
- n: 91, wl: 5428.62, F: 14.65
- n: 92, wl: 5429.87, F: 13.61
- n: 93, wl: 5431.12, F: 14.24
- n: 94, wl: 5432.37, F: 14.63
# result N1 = -4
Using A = -0.08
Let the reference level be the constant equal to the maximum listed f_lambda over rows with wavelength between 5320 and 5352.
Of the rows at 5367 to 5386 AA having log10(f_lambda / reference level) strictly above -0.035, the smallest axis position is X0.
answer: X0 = 5373.89 AA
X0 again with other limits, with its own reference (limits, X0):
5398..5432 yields 5413.64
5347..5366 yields 5350.43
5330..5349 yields 5333.21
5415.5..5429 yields 5416.13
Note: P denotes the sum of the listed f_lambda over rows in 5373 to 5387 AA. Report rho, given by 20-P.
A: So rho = -163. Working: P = 183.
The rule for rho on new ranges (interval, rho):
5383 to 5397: -153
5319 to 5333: -132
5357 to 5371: -155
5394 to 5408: -132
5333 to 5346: -150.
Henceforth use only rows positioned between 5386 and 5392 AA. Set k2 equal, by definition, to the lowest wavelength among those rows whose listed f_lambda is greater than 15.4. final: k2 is 5386.28 AA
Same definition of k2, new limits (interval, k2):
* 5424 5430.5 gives 5424.87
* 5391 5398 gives 5391.24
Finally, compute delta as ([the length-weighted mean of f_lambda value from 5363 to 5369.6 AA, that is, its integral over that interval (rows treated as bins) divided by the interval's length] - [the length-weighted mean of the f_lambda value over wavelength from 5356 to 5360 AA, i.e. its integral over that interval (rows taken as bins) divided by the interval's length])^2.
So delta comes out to 8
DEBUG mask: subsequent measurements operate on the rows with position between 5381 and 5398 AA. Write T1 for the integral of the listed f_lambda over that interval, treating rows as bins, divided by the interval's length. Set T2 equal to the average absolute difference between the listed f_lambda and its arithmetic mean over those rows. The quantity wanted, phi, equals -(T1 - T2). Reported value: -14.2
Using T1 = 15.6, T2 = 1.36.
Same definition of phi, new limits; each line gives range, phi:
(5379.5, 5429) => -14.2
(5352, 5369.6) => -15.6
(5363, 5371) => -13.8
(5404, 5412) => -13.0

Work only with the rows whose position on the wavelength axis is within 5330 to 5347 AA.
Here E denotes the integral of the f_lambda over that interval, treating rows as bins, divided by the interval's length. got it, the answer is 15.2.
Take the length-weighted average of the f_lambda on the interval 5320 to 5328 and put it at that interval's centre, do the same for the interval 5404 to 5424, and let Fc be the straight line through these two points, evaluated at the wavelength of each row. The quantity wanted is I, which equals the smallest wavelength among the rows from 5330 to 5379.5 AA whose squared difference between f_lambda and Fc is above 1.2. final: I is 5331.99 AA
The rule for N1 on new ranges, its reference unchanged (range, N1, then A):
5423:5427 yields 3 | 0.07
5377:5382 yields -7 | -0.15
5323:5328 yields -10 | -0.19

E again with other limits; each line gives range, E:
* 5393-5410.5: 13.9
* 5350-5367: 17.1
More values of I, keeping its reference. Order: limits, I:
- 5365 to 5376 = 5370.18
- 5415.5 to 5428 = 5416.13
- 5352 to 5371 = 5352.90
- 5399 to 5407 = 5403.67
